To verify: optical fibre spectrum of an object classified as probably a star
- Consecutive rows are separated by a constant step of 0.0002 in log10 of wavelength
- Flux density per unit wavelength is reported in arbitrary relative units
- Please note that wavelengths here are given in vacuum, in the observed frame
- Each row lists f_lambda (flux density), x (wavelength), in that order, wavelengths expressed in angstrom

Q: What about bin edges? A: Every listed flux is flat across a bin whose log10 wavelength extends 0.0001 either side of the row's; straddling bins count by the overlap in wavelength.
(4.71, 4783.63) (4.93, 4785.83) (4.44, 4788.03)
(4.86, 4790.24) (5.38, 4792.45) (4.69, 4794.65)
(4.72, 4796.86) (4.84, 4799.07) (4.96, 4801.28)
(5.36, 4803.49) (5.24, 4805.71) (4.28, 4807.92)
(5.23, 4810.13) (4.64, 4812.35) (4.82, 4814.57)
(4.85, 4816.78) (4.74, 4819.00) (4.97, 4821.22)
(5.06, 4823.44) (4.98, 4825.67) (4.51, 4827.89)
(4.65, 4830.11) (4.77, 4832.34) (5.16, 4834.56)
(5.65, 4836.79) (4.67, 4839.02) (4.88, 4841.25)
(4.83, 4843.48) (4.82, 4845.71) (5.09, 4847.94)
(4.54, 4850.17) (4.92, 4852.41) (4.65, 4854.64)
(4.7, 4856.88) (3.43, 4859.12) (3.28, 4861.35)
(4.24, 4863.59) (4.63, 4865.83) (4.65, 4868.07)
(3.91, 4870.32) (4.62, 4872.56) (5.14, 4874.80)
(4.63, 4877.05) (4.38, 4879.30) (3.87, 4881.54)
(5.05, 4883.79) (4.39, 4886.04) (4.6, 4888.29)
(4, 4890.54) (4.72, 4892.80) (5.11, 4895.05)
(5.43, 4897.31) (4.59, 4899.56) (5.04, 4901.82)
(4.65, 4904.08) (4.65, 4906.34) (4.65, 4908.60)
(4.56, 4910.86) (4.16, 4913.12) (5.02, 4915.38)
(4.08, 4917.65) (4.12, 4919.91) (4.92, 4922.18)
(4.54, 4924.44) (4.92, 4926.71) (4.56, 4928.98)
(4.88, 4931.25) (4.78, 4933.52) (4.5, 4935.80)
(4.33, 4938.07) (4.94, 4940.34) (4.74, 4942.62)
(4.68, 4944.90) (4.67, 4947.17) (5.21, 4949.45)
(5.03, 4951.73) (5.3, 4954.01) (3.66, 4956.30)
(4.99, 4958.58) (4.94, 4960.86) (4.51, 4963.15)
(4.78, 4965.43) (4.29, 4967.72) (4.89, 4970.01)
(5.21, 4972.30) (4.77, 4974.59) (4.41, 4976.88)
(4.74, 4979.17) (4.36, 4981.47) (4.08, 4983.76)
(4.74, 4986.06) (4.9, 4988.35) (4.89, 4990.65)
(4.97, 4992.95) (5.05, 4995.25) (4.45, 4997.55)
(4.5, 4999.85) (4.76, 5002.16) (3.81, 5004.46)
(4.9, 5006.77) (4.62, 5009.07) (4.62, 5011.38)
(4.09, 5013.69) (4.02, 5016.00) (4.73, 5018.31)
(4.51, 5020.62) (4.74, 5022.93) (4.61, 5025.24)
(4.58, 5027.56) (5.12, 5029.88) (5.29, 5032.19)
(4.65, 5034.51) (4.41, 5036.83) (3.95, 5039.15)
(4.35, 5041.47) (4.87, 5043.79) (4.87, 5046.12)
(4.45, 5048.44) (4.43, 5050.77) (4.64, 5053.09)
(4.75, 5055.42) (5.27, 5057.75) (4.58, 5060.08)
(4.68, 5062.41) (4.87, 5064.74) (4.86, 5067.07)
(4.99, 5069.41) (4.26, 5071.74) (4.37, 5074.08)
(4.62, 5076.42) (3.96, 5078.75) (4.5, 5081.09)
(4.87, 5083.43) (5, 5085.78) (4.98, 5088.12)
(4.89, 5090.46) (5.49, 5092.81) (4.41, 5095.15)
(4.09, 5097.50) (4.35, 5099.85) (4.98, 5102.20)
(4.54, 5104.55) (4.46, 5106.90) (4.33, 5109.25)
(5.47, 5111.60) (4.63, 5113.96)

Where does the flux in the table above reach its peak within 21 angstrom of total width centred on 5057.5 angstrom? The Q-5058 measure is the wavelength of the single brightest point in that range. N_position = 5057.75 angstrom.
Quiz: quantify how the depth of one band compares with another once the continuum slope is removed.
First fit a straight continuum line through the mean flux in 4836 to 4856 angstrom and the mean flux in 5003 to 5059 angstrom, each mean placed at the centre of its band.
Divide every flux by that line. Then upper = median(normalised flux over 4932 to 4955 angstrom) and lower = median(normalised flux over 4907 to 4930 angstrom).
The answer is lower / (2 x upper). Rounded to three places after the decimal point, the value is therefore 0.476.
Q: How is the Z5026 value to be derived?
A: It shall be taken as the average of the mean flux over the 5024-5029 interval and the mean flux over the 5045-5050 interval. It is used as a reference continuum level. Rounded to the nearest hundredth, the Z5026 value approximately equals 4.63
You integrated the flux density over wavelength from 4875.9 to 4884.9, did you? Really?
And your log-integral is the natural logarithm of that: 3.70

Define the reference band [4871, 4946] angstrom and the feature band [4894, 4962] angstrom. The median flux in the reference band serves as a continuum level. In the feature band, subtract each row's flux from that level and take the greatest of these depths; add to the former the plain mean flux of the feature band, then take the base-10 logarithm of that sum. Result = 0.76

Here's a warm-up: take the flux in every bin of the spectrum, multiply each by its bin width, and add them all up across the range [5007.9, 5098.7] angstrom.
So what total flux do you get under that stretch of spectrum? 421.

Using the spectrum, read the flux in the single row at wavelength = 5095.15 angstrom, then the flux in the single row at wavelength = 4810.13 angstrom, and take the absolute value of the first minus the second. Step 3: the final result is 0.82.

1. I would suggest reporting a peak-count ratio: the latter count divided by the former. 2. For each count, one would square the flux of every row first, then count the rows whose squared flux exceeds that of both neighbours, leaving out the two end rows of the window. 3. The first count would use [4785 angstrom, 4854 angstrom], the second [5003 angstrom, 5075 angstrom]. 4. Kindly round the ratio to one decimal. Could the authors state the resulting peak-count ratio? 0.9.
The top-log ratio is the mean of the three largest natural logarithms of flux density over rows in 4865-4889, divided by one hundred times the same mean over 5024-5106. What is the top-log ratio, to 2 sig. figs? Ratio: 0.0095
